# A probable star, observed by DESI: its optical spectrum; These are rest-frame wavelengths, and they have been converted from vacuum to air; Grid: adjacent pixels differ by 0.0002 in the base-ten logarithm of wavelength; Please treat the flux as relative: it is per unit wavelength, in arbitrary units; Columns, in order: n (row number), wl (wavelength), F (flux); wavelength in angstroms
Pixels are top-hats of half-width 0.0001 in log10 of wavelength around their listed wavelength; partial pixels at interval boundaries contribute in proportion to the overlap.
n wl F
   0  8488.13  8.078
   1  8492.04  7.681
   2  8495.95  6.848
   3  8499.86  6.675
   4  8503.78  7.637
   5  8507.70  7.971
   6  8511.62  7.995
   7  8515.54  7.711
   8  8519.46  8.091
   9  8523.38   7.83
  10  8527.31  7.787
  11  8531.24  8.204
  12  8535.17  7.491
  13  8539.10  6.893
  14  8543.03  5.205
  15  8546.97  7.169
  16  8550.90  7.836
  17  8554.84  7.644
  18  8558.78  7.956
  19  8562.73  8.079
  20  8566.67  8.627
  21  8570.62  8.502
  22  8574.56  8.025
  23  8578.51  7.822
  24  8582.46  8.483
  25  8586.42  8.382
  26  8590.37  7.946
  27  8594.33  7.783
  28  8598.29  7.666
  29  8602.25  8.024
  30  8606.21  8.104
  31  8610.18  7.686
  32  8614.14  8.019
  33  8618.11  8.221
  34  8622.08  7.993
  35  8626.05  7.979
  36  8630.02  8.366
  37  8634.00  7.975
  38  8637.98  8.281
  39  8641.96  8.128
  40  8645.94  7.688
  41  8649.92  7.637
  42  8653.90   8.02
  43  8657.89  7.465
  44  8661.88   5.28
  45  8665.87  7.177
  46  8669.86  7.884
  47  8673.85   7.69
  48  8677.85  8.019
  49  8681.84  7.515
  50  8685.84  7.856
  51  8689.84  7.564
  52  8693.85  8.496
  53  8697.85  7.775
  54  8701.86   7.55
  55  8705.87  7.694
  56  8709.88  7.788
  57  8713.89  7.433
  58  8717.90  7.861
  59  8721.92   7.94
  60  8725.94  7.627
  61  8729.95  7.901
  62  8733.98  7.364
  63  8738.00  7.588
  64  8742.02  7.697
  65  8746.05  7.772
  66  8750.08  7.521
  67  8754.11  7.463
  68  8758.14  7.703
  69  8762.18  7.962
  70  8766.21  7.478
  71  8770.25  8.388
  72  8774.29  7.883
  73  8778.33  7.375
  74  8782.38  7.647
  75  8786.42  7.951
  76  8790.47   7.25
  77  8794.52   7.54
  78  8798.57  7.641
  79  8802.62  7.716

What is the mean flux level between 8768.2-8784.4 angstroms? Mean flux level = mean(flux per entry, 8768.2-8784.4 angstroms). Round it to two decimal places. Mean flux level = 7.82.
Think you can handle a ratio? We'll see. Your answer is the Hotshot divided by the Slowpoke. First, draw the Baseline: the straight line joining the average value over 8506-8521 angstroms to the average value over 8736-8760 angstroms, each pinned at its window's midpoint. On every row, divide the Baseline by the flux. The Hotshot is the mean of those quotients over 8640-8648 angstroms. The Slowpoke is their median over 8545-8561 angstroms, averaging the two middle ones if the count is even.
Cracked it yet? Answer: 0.96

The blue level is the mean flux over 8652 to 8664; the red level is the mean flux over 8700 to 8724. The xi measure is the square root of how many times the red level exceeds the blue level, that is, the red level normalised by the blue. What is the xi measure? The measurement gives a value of 1.06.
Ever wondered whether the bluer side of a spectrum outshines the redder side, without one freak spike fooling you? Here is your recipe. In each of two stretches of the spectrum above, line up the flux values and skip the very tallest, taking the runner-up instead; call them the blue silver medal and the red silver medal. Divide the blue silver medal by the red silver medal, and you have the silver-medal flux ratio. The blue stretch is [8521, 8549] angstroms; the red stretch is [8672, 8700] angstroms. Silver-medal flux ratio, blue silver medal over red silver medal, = 0.98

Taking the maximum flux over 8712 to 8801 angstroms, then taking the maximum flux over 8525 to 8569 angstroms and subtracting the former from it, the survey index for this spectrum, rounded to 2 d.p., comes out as 0.24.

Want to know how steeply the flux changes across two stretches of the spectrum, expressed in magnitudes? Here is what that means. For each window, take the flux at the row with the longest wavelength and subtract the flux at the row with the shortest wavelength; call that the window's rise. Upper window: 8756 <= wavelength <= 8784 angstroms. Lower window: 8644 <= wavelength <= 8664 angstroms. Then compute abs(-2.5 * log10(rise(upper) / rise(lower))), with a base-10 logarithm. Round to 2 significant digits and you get 4.1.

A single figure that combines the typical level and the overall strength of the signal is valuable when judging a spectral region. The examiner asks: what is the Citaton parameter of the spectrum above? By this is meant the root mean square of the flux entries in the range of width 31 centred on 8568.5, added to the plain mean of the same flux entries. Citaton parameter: 16.3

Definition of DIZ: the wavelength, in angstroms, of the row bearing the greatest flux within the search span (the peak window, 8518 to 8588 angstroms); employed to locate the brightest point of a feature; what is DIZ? 8566.67 angstroms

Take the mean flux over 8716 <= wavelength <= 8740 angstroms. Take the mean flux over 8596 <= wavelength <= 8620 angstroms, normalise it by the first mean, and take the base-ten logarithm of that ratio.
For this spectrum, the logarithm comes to 0.01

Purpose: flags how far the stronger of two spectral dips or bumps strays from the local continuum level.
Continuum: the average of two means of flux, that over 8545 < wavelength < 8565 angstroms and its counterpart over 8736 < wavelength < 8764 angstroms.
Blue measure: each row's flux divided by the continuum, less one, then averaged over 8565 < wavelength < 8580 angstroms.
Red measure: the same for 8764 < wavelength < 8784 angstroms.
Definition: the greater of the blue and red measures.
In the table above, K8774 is 0.070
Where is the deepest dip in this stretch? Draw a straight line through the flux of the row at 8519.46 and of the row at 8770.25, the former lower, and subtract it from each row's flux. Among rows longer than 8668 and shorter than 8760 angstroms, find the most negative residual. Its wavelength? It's 8733.98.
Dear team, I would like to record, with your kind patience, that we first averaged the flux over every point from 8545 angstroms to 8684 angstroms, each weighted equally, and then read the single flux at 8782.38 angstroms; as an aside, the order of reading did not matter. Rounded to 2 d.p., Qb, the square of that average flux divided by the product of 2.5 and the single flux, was 3.23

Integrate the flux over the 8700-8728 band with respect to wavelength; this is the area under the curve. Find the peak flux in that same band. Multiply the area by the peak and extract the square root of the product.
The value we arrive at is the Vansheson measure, 41.4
